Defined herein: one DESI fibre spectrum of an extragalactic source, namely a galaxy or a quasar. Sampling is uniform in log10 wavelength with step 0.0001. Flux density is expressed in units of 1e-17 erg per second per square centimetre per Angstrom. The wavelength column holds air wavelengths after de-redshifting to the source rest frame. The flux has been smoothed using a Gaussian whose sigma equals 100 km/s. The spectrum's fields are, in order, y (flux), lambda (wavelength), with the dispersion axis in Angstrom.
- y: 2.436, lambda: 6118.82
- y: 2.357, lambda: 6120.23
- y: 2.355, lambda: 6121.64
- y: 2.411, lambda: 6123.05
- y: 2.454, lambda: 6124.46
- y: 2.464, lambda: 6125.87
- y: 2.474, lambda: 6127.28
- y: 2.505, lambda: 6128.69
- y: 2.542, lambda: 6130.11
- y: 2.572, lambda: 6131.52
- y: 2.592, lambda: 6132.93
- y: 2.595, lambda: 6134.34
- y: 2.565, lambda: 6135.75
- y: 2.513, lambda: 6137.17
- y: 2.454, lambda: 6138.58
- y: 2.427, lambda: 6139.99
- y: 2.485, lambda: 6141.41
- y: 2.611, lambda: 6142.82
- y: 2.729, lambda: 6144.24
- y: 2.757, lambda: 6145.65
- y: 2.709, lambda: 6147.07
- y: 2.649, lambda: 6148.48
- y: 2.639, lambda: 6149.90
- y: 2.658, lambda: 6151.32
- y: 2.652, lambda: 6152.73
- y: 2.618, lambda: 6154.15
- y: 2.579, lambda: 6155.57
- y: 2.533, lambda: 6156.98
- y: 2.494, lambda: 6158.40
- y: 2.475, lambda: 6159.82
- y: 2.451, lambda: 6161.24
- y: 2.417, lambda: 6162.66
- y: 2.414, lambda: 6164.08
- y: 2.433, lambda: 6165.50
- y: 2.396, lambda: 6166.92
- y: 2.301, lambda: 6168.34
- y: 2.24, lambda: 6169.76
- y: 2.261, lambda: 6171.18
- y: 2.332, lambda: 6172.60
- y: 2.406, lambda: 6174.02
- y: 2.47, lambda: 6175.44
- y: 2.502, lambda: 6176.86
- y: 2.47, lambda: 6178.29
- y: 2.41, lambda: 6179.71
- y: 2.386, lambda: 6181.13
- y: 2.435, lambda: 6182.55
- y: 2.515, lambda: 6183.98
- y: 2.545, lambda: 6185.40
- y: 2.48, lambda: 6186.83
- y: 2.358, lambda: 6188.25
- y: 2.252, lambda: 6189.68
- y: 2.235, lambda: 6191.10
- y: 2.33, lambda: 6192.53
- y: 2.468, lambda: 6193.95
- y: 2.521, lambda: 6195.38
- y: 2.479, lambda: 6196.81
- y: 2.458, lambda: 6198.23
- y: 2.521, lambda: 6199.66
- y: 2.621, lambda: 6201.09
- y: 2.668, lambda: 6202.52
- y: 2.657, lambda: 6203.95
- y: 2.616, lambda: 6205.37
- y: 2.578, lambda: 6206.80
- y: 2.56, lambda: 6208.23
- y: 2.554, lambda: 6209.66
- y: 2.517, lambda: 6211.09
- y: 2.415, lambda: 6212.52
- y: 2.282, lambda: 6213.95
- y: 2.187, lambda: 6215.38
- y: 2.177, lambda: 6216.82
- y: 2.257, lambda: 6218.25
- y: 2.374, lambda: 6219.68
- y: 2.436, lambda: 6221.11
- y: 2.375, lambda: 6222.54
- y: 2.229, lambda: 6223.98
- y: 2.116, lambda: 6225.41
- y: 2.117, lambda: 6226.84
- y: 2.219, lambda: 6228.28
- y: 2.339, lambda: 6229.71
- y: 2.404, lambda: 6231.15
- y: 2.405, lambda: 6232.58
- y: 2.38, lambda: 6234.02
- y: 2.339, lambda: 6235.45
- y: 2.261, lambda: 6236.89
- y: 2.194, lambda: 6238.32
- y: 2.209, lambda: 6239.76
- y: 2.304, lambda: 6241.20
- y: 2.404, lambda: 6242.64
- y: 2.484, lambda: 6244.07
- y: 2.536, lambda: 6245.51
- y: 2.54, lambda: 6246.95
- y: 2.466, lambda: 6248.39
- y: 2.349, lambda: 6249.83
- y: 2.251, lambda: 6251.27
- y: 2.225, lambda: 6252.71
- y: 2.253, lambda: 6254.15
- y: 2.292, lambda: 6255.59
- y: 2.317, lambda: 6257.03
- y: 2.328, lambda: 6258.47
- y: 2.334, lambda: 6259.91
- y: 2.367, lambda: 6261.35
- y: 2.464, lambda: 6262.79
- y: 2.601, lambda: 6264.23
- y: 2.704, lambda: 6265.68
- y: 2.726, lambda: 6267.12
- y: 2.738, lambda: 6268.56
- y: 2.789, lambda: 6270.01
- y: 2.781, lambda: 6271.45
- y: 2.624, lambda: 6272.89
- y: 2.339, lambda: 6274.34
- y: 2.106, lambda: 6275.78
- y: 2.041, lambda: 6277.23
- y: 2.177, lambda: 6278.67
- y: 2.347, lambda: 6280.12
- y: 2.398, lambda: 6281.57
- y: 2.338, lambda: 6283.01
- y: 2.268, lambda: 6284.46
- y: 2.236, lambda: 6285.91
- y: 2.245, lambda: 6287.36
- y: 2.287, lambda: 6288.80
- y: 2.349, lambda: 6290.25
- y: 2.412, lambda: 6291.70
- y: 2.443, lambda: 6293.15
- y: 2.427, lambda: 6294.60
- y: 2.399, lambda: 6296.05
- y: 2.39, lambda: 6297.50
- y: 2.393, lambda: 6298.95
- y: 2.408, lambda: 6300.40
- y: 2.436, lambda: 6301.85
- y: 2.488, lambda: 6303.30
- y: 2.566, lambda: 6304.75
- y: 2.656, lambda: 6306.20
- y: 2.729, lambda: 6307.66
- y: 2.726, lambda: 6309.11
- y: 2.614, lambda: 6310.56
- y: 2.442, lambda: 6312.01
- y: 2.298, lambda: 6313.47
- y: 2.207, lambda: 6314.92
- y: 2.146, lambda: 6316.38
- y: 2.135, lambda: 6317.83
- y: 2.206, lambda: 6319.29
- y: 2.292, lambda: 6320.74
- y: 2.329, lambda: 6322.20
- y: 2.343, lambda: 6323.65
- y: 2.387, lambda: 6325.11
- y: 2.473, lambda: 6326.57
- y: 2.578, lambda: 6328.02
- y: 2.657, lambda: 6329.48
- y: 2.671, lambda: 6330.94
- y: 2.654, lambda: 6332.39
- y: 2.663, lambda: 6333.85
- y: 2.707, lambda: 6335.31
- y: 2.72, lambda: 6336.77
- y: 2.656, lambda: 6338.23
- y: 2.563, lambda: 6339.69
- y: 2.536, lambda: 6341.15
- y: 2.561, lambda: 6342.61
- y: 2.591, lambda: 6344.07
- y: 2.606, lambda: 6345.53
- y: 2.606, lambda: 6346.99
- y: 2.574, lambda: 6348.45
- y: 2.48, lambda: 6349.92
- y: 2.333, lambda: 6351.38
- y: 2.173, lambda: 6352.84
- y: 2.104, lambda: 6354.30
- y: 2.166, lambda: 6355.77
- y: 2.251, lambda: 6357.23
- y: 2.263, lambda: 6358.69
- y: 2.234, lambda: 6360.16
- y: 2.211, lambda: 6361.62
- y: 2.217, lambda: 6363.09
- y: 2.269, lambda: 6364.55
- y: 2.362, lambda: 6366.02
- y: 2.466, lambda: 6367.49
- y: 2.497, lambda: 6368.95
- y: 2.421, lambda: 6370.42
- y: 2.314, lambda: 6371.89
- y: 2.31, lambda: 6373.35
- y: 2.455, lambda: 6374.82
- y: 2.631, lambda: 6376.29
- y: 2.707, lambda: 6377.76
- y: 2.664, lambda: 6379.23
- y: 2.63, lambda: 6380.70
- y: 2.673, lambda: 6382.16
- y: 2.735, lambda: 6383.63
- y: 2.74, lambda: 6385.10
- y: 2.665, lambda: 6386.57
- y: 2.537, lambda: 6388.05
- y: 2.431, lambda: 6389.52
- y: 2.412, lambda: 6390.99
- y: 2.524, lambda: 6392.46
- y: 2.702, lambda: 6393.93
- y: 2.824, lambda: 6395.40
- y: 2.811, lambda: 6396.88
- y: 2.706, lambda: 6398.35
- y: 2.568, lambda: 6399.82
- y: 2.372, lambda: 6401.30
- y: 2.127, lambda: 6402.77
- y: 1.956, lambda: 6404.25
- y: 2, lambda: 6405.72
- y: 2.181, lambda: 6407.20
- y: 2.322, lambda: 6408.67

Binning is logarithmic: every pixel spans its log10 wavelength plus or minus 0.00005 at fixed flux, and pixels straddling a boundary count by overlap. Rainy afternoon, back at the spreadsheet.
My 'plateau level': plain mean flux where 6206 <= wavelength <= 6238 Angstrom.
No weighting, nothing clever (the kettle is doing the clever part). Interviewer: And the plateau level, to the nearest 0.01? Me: 2.34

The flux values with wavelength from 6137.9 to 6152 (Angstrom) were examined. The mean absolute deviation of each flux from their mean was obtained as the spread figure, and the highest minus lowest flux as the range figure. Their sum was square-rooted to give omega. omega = 0.65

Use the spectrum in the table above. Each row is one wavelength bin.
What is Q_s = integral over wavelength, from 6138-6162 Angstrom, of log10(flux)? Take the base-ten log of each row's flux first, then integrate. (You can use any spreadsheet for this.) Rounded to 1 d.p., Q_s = 9.9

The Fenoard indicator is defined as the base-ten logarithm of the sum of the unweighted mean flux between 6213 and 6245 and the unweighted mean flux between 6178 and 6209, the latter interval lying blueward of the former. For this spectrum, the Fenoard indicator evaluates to 0.679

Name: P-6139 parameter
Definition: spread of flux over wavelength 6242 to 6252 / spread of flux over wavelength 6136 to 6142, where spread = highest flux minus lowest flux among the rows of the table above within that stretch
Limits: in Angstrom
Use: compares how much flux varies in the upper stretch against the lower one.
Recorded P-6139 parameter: 3.4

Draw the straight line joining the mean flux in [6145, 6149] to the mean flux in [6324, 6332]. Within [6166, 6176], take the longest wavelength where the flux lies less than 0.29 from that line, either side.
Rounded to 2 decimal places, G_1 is 6175.44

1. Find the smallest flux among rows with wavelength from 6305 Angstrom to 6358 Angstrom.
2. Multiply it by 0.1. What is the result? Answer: 0.210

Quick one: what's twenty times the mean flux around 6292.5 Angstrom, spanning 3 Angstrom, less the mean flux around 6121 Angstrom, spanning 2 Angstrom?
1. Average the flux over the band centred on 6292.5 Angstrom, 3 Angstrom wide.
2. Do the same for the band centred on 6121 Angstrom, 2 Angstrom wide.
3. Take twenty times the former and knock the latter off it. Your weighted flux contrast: 46.2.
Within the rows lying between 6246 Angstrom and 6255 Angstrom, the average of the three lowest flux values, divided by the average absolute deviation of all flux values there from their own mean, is 21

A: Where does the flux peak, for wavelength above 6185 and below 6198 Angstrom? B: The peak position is 6185.40 Angstrom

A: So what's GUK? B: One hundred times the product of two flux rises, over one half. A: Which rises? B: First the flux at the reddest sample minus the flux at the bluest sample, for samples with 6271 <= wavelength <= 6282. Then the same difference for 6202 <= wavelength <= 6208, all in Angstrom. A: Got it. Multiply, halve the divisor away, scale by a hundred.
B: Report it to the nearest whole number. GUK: 7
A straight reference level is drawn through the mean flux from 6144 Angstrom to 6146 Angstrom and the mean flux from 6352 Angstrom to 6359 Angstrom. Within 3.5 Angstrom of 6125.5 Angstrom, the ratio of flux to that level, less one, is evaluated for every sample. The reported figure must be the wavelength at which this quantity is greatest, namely 6128.69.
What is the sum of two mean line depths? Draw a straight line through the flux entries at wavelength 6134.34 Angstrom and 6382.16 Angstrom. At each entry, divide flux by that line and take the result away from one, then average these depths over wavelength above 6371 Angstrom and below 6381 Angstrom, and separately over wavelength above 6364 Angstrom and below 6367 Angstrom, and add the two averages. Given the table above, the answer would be 0.18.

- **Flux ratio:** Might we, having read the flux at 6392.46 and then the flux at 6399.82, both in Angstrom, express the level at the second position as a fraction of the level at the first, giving 1.02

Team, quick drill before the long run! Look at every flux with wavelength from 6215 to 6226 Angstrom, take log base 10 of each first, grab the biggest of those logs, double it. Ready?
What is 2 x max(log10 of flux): 0.77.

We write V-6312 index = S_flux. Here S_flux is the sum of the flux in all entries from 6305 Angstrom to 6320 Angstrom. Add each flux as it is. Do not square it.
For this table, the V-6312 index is 24.2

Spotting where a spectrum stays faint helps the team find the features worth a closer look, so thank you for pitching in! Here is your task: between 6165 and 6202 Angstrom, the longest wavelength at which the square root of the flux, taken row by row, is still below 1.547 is 6192.53 Angstrom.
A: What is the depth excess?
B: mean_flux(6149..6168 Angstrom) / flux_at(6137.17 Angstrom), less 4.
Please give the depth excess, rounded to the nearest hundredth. -3.00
